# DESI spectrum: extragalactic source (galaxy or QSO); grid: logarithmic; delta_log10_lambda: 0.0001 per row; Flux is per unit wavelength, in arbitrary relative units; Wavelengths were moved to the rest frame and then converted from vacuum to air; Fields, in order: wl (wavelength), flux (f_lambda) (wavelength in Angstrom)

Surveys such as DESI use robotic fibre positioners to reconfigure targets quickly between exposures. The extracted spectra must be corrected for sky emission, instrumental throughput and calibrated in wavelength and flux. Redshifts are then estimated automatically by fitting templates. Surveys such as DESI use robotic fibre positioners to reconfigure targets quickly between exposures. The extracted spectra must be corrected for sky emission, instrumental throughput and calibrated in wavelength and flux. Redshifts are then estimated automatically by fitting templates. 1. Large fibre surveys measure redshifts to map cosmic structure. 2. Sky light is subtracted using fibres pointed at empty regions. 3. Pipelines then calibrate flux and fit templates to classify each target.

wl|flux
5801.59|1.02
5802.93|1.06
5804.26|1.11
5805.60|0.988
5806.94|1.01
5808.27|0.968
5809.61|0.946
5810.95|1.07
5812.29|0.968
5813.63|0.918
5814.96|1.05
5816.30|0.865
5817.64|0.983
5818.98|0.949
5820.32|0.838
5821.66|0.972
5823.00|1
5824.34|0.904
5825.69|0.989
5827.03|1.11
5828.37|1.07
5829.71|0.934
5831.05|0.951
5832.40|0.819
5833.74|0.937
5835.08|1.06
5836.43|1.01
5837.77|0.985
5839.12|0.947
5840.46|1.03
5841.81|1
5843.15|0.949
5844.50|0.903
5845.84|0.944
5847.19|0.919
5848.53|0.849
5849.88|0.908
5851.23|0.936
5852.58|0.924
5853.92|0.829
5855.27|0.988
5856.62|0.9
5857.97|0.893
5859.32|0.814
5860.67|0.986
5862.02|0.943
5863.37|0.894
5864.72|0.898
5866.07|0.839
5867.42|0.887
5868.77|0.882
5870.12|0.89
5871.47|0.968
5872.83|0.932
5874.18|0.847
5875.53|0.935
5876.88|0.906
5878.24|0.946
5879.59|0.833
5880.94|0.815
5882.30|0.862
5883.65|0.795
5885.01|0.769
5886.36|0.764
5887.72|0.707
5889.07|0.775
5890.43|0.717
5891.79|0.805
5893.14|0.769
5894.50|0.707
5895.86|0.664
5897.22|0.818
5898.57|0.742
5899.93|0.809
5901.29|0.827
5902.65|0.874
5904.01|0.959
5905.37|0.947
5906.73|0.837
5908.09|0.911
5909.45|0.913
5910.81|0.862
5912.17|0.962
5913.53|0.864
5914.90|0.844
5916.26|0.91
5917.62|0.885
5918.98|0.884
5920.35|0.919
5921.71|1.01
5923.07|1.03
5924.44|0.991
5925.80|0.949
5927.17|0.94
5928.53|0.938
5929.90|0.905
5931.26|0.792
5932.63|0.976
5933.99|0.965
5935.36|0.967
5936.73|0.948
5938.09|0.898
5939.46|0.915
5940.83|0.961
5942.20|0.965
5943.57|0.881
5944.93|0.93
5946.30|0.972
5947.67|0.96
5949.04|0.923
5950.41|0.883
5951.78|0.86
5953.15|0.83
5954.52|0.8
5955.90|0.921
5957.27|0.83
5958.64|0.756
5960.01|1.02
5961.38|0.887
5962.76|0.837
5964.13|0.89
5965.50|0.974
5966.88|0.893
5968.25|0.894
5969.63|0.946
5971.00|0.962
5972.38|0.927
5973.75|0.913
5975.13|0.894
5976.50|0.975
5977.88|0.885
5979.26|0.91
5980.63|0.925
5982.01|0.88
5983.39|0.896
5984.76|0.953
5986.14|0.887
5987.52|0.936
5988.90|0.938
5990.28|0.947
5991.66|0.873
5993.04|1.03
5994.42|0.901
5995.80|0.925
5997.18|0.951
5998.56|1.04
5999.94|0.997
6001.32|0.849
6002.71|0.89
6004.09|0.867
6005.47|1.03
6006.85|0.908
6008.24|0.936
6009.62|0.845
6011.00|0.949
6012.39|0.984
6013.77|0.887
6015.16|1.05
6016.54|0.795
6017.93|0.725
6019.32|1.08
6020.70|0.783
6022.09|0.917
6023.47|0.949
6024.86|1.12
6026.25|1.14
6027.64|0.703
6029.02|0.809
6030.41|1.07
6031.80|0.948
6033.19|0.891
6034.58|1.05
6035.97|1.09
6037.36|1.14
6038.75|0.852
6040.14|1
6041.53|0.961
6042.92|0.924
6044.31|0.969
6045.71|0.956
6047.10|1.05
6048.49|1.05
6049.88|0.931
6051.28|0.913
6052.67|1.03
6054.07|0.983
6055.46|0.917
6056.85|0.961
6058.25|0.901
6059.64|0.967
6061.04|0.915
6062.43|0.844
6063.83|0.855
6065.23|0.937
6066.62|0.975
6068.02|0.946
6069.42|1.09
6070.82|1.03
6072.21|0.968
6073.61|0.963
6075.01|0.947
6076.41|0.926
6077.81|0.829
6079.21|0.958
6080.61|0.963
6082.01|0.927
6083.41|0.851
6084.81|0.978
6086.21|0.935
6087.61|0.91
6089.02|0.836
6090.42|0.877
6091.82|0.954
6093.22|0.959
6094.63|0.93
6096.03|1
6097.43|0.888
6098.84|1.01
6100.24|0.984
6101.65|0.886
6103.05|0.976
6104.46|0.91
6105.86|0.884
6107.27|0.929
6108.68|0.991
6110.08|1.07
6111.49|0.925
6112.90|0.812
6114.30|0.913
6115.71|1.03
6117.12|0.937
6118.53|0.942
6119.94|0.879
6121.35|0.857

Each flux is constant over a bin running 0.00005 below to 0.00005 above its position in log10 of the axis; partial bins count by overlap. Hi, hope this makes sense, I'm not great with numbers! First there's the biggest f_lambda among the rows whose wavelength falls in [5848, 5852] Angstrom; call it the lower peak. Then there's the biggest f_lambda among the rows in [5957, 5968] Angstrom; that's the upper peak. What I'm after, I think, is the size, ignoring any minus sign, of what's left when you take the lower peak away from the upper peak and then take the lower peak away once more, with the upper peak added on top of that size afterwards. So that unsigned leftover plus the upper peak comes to 1.87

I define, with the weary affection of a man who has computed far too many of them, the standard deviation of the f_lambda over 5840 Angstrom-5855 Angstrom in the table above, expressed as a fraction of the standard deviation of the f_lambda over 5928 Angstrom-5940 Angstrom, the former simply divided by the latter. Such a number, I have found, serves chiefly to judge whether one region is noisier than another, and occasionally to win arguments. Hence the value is 1.0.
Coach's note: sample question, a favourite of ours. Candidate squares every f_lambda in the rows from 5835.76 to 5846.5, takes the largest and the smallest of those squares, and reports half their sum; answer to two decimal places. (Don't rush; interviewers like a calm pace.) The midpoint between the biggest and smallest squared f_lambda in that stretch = 0.94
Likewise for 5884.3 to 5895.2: 0.57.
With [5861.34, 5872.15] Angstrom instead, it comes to 0.82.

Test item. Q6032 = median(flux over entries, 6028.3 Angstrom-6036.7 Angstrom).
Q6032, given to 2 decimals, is 1.00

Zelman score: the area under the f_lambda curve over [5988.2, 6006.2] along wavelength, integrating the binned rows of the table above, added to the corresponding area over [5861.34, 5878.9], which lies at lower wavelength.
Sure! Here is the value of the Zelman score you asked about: 32.8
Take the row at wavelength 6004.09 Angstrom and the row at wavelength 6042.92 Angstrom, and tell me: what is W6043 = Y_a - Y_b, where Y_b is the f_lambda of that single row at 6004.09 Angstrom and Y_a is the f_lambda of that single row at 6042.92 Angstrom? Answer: 0.06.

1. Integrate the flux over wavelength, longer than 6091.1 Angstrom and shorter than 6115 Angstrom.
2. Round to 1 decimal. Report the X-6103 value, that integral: 22.5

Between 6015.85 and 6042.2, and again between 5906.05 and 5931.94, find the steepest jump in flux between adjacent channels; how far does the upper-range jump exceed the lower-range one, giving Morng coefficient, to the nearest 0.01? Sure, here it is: 0.32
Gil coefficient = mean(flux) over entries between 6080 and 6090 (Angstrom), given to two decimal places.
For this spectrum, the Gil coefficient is 0.91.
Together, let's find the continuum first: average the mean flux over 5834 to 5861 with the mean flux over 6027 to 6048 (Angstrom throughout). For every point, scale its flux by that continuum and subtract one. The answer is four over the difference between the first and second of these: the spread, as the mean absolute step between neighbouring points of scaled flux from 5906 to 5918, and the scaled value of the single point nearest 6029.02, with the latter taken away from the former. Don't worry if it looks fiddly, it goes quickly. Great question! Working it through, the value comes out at 19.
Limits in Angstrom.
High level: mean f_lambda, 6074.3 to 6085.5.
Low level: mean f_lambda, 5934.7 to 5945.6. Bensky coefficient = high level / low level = 0.99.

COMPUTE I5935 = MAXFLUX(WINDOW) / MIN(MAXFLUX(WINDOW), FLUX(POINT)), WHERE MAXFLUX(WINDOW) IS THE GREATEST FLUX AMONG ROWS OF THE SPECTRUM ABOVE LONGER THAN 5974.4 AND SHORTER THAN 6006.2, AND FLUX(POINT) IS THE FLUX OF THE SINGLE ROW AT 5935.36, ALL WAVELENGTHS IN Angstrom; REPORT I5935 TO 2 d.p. 1.08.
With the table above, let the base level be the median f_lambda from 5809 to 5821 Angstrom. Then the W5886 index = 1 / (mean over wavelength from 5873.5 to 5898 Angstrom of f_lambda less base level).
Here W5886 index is -7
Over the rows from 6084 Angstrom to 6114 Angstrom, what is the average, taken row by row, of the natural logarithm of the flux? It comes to -0.069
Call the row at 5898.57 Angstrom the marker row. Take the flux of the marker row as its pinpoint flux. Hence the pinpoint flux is 0.742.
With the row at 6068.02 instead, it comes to 0.946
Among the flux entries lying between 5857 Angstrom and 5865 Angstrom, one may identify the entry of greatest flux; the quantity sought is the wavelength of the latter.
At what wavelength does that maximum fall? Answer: 5860.67 Angstrom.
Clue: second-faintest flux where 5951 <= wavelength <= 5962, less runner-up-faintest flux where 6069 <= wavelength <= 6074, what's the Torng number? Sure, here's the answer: -0.17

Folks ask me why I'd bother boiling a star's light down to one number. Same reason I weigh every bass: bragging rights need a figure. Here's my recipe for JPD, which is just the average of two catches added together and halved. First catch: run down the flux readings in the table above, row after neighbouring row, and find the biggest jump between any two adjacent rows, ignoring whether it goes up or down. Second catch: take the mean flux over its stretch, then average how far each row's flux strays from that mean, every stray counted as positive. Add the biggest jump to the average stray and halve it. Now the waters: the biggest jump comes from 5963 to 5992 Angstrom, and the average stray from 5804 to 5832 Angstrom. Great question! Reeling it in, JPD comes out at 0.072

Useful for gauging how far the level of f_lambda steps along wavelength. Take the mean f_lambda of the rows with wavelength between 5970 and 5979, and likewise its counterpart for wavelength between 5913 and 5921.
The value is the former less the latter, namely 0.042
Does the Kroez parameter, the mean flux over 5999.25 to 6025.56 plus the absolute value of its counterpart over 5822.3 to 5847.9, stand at 1.90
